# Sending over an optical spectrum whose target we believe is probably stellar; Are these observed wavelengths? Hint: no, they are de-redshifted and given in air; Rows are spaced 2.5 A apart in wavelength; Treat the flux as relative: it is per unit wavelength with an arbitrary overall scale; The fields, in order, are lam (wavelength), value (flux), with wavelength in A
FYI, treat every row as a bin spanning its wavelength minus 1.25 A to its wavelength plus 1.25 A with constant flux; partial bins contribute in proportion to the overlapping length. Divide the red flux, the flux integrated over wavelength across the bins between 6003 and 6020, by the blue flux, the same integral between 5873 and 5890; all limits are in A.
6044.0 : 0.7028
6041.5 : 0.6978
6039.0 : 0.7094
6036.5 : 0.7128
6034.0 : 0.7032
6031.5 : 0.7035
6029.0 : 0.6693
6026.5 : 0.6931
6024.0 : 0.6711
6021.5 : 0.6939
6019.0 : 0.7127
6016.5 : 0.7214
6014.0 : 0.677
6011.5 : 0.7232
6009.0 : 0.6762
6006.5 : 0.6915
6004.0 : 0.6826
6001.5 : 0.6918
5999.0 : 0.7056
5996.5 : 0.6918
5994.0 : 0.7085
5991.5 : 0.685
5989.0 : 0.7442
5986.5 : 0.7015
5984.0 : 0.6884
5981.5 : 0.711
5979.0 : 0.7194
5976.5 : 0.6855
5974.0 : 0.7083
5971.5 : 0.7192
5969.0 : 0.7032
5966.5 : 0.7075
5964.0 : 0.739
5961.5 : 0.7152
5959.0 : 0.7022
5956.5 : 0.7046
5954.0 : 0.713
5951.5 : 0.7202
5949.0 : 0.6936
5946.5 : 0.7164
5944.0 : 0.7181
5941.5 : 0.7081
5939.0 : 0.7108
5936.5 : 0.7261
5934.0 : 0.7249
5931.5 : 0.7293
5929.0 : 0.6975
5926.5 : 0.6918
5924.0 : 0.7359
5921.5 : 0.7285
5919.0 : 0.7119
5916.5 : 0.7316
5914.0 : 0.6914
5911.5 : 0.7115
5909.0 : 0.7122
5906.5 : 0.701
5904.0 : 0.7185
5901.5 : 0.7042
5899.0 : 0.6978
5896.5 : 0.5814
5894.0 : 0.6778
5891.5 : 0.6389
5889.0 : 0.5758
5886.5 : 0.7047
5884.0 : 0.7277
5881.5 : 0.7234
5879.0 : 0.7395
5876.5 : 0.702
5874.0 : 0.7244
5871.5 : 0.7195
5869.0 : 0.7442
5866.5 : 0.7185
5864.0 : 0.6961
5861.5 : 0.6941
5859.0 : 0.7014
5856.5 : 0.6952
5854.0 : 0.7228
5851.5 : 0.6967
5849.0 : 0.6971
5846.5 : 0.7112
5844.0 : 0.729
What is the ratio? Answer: 1.00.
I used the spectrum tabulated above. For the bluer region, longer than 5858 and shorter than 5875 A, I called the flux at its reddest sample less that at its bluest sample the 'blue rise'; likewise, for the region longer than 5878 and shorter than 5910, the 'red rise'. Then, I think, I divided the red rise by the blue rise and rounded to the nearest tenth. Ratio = -1.2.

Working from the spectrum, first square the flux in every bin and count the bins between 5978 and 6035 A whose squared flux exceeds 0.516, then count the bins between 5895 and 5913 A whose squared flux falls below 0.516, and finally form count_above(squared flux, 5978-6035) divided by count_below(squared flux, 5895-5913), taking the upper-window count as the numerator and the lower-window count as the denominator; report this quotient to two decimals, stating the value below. 0.67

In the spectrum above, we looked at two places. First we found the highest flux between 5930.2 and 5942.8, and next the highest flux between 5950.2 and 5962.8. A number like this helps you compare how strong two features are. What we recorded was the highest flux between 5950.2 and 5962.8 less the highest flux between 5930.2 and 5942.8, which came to -0.009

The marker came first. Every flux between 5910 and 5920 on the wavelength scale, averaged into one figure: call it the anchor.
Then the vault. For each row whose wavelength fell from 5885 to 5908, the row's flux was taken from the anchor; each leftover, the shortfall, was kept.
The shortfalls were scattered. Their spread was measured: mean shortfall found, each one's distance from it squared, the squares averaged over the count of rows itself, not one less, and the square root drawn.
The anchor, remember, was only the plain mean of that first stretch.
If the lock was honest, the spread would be 0.052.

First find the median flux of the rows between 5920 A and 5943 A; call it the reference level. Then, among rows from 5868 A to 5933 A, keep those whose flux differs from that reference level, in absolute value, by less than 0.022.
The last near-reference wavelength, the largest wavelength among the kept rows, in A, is 5931.5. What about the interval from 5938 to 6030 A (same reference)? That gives 6019.0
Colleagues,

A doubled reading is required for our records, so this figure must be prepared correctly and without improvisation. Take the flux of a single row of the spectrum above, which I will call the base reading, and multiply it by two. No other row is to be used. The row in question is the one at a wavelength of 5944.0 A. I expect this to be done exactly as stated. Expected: 1.44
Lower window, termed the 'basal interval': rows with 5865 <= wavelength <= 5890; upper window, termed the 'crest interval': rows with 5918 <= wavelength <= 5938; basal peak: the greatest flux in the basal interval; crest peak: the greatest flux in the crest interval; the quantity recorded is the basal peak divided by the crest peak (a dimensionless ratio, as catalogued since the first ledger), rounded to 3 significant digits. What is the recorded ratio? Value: 1.01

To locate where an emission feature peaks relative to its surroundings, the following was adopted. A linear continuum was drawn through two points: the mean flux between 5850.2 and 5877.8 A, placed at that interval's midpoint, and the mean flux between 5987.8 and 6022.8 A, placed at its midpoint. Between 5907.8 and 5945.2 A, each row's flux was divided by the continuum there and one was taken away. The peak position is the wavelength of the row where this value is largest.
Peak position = 5924.0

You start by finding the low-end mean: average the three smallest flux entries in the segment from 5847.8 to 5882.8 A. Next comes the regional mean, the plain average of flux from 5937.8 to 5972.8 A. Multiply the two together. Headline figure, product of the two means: 0.495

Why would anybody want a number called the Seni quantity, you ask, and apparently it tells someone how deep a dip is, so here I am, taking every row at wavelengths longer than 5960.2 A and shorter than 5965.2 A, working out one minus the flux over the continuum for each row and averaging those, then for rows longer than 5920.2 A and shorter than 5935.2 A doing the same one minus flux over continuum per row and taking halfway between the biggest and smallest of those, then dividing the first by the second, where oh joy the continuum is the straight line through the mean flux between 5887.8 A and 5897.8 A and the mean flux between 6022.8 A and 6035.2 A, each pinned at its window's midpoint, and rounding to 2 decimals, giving 0.90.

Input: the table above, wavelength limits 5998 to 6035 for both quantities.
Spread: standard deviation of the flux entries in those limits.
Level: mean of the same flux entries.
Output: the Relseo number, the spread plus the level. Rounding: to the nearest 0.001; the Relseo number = 0.711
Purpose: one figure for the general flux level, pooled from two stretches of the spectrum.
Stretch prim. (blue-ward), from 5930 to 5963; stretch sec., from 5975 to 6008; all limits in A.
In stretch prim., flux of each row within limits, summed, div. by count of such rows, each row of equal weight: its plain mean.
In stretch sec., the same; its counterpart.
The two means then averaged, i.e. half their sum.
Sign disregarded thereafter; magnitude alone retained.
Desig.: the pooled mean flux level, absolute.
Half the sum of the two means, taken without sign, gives 0.707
